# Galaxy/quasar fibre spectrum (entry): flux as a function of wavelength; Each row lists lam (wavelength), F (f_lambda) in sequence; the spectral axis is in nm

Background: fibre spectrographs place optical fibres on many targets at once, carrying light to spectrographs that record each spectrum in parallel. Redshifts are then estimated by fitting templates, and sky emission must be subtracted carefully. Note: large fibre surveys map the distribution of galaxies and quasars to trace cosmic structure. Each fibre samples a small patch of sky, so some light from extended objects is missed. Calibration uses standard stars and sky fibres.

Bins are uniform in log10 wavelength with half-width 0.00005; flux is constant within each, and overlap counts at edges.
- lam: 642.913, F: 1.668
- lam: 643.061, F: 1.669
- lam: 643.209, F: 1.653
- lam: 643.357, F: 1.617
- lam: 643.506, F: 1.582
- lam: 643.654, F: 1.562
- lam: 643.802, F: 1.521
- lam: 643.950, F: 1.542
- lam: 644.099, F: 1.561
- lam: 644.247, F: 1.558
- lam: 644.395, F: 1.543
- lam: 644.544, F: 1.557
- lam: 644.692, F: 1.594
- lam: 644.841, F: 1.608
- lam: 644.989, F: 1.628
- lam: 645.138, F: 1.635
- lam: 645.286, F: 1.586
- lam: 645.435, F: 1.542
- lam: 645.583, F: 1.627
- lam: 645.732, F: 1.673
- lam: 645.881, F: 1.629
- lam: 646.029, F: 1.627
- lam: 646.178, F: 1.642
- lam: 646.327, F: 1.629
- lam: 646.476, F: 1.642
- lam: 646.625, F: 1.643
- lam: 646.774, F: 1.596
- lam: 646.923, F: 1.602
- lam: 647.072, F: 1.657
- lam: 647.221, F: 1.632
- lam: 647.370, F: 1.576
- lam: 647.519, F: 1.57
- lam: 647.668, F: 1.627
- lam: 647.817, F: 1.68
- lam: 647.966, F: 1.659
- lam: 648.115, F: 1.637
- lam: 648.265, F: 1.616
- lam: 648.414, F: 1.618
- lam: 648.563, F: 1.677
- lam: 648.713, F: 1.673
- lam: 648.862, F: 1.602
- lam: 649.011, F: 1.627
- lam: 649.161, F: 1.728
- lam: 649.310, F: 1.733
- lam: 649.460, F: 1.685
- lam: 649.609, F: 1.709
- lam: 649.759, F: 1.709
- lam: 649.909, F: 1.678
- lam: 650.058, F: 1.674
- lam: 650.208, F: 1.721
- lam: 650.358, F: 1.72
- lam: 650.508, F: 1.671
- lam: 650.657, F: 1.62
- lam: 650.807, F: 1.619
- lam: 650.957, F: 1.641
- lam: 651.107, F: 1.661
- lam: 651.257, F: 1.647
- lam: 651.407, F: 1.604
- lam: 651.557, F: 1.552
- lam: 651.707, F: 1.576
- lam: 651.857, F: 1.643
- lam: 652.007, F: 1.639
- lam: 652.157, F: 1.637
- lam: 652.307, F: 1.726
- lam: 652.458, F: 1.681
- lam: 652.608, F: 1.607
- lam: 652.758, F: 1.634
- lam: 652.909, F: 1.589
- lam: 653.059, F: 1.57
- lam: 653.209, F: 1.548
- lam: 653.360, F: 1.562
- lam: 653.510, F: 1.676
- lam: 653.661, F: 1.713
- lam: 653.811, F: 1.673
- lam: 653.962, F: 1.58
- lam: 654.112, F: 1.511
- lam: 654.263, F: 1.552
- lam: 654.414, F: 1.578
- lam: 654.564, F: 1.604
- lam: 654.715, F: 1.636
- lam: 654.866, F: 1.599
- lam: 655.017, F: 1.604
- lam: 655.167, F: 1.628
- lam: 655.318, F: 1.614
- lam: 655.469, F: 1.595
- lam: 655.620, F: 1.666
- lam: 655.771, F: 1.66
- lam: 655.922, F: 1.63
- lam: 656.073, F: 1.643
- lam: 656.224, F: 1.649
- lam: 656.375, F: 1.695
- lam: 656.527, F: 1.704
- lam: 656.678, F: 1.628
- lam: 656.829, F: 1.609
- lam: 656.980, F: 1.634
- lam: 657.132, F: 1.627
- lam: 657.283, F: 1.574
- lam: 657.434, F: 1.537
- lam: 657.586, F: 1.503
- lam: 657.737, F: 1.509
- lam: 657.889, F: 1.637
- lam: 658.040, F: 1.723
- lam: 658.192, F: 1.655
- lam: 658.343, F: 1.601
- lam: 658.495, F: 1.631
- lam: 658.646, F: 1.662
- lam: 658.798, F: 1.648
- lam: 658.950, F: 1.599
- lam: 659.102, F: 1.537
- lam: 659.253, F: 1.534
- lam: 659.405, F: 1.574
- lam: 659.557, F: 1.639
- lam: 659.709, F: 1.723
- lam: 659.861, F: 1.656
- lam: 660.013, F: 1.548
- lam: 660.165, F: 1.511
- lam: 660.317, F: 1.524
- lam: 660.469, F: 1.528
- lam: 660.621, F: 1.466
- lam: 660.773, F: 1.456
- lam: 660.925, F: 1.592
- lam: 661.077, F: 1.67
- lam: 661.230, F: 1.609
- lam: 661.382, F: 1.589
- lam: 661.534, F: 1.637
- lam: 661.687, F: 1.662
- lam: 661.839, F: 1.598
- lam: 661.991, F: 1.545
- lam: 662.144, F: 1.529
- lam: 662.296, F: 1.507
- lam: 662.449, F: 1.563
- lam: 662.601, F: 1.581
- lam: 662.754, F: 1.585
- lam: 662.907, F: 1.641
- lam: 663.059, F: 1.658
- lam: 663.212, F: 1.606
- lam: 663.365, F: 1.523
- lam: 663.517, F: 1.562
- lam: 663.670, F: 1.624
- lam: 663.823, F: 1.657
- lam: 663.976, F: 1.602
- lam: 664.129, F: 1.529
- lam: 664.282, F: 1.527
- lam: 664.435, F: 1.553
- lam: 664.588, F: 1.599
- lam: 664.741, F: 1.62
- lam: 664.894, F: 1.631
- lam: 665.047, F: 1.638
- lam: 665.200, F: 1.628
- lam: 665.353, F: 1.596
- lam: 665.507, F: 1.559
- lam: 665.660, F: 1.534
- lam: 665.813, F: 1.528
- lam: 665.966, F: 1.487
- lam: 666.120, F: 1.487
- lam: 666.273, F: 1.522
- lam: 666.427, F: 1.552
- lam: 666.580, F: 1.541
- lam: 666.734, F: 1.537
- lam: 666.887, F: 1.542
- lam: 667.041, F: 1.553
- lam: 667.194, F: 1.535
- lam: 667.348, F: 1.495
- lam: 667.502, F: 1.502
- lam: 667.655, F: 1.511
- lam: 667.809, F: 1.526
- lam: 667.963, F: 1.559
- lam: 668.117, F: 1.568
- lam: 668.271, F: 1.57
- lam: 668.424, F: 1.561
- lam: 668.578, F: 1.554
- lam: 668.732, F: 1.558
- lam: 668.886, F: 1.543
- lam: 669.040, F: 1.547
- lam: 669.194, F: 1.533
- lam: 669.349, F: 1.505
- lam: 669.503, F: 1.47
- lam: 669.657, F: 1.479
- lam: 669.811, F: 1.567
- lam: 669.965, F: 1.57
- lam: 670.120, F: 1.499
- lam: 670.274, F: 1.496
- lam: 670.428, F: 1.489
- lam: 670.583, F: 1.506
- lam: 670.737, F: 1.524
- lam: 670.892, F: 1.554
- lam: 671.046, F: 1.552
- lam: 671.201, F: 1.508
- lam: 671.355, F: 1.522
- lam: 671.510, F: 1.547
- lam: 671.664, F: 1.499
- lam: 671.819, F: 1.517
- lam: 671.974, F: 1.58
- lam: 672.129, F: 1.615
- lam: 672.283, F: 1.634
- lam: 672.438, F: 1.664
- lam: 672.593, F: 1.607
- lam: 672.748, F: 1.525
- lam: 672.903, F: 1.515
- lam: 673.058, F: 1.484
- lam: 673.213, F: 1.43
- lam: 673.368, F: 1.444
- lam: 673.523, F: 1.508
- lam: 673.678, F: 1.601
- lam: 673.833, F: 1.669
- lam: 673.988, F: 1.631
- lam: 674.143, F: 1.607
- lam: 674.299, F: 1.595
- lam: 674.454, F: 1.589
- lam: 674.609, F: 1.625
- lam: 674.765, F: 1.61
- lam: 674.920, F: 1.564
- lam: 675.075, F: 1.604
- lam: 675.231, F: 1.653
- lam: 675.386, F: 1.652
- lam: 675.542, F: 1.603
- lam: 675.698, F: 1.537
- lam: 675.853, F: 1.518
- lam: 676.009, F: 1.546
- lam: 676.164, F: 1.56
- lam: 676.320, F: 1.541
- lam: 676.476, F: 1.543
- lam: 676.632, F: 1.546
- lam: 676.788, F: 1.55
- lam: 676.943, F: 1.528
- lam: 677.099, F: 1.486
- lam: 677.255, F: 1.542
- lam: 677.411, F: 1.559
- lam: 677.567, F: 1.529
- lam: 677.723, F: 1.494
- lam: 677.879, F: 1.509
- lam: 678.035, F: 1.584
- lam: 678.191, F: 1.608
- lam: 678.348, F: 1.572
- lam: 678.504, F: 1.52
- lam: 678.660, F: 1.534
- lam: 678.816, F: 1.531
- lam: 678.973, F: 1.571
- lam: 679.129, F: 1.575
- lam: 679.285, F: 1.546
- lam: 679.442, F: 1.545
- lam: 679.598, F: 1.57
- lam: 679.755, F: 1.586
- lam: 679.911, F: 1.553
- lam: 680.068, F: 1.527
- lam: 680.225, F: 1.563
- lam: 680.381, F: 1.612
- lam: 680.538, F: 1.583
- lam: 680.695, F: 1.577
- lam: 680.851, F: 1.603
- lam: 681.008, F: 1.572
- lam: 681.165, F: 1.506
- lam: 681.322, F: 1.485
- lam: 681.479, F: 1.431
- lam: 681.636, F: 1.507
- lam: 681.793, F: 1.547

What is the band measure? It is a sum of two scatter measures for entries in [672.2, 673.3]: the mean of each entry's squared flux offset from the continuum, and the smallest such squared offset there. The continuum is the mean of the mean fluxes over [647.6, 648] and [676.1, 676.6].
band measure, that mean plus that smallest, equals 0.009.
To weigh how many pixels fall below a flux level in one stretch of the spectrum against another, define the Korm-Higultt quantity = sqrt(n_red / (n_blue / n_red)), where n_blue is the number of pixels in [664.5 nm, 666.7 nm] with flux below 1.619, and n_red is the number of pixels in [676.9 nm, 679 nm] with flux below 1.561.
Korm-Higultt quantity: 3.2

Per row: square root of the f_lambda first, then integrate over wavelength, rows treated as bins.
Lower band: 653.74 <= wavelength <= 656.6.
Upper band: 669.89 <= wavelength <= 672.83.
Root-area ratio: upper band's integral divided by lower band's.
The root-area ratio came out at 1.00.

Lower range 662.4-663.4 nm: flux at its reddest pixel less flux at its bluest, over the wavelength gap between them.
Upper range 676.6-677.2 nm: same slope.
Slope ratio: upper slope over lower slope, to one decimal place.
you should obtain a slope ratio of 2.9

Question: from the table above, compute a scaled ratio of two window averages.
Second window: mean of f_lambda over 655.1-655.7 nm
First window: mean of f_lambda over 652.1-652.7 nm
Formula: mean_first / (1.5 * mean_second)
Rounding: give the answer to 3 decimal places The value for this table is 0.682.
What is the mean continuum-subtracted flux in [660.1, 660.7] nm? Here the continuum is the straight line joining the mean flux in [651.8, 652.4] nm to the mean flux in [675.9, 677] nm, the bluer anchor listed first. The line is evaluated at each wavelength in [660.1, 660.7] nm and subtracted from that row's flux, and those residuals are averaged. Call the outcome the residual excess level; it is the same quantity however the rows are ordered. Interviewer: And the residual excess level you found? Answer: -0.11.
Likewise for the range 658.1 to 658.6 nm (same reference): 0.00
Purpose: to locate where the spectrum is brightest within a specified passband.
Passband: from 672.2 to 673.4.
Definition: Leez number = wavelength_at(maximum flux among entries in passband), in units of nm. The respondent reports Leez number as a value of 672.438 nm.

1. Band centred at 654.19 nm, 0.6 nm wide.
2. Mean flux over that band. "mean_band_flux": 1.56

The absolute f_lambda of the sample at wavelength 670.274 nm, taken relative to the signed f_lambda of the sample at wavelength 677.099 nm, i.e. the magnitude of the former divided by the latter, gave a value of 1.007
